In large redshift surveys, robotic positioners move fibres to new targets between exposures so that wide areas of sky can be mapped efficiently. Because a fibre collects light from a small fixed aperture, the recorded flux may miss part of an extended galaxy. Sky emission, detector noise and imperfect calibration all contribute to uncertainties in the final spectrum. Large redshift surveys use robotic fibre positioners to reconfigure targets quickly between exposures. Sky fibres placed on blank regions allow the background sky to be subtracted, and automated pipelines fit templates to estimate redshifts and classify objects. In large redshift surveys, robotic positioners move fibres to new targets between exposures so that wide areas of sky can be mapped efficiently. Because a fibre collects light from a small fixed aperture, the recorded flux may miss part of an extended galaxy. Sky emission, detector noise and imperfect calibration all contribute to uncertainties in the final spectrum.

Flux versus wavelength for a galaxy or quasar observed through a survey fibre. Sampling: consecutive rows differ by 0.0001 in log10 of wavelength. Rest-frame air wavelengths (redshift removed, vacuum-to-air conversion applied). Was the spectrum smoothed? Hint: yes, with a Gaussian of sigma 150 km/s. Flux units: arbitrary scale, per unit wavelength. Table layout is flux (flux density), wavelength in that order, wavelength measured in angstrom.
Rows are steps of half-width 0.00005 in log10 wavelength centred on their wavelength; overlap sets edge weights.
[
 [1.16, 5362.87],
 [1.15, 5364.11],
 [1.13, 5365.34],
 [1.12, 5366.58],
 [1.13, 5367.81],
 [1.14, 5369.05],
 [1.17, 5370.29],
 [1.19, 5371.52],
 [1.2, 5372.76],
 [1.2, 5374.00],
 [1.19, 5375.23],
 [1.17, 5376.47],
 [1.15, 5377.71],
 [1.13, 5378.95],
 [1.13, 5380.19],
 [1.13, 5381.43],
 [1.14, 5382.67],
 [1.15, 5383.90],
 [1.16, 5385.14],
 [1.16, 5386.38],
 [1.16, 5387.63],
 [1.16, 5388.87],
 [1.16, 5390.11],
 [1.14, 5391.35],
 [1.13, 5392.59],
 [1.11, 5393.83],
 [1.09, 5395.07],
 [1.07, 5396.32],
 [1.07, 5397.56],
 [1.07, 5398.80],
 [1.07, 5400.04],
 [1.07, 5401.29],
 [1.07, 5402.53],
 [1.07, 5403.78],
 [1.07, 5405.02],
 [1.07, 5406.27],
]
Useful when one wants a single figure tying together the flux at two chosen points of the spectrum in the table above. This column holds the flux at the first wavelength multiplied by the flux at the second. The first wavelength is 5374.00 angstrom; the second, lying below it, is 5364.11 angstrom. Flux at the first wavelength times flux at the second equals 1.38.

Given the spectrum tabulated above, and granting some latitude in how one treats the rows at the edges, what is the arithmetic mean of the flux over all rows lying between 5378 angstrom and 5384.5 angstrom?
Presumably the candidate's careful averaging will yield 1.14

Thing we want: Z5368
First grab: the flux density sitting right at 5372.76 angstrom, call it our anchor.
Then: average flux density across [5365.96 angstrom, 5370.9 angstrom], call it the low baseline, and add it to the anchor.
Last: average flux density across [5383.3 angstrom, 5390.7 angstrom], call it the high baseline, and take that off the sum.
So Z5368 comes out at 1.18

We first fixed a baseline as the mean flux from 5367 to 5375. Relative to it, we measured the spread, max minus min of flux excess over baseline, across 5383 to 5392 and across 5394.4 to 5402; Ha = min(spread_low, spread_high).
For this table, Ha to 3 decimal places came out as 0.020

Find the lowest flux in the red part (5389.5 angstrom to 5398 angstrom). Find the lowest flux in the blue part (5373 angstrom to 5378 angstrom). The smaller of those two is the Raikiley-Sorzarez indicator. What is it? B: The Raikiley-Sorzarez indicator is 1.07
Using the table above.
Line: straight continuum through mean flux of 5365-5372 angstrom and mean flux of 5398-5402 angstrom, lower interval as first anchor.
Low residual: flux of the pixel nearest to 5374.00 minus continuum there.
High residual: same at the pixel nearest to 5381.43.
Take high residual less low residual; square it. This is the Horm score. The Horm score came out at 0.0027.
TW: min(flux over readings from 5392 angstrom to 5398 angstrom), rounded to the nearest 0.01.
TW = 1.07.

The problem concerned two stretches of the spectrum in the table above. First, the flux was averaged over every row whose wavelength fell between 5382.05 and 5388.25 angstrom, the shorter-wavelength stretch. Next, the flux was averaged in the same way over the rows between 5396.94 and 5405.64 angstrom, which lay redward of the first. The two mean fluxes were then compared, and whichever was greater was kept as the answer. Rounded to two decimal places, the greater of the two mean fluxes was 1.15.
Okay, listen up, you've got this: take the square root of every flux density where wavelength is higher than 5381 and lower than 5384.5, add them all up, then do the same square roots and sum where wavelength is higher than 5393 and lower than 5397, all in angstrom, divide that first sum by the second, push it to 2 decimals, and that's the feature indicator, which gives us 1.02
